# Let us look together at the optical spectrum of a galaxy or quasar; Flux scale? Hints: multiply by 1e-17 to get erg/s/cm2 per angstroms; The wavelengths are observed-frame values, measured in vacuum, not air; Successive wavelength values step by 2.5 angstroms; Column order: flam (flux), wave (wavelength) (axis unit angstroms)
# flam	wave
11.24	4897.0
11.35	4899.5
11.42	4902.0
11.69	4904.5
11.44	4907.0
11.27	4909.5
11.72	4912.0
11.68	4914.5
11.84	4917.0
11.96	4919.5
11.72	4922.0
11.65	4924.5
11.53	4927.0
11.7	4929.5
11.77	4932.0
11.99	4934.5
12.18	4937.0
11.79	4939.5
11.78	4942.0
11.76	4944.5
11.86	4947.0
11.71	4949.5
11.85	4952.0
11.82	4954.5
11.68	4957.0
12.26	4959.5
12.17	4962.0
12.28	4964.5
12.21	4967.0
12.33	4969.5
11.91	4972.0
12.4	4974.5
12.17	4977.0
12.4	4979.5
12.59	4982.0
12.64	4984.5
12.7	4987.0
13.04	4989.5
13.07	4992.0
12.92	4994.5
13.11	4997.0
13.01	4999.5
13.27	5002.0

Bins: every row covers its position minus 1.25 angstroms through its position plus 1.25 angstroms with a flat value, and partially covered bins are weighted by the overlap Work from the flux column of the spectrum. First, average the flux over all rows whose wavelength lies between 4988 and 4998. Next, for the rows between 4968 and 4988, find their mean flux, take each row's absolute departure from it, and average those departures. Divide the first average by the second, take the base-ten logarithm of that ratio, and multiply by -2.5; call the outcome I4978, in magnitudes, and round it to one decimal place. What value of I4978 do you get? -4.6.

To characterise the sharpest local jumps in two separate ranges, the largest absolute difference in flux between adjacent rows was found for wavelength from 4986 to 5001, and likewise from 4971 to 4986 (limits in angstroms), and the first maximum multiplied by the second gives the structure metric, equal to 0.17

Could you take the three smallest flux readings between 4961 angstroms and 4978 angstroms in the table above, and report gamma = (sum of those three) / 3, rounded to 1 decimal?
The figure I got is 12.1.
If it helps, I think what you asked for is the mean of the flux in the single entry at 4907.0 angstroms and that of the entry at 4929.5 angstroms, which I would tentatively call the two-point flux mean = 11.6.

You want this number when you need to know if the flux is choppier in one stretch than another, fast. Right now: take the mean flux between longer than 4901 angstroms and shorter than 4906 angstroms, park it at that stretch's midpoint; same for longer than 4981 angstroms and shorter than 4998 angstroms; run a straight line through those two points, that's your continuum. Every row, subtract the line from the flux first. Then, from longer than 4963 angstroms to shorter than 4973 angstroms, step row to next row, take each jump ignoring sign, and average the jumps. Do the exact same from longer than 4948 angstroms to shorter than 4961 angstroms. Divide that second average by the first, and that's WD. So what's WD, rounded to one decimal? 1.0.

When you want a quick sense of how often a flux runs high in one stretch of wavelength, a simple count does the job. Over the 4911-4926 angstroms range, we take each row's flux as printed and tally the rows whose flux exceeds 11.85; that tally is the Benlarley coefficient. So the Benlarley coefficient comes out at 1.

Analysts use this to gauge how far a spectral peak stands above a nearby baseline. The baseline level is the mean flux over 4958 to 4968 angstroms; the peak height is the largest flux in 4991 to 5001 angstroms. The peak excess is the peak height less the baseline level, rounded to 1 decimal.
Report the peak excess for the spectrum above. 0.9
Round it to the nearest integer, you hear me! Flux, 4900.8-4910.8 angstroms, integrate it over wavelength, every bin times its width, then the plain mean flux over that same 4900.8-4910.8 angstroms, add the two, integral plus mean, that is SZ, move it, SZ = 126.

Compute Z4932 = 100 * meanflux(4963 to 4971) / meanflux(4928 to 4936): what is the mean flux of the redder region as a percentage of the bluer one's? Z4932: 104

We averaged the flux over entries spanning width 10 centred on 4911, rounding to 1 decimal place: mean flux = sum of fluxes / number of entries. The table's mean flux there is 11.5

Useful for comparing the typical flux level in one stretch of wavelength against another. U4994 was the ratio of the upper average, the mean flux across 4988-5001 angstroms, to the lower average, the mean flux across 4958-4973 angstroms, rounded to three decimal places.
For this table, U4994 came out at 1.069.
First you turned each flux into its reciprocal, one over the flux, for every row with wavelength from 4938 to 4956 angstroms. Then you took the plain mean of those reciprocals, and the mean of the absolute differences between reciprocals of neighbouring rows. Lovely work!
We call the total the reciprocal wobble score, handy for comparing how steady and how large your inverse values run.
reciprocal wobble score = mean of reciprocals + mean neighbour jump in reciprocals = 0.0853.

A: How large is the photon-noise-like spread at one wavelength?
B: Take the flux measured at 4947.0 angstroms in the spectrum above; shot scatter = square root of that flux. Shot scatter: 3.444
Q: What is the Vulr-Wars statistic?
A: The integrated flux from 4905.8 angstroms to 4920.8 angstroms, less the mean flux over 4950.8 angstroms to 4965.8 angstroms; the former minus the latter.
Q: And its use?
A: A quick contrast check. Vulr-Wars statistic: 163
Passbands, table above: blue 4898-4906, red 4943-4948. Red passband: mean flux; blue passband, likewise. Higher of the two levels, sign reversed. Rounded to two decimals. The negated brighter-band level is -11.81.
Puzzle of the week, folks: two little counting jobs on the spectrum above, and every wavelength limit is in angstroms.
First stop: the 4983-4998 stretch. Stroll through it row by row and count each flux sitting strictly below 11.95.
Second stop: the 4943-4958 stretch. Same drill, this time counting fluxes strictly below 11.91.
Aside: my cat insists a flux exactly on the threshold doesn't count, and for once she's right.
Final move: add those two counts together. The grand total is 6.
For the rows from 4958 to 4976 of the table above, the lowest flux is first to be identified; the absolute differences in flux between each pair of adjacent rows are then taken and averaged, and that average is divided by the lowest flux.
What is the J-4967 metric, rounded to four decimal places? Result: 0.0182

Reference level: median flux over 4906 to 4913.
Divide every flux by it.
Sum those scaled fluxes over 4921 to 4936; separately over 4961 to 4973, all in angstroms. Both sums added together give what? 11.5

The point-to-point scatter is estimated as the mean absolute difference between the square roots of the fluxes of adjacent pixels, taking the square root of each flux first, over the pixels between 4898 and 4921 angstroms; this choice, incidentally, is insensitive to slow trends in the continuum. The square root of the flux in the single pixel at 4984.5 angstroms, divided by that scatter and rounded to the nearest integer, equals 126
